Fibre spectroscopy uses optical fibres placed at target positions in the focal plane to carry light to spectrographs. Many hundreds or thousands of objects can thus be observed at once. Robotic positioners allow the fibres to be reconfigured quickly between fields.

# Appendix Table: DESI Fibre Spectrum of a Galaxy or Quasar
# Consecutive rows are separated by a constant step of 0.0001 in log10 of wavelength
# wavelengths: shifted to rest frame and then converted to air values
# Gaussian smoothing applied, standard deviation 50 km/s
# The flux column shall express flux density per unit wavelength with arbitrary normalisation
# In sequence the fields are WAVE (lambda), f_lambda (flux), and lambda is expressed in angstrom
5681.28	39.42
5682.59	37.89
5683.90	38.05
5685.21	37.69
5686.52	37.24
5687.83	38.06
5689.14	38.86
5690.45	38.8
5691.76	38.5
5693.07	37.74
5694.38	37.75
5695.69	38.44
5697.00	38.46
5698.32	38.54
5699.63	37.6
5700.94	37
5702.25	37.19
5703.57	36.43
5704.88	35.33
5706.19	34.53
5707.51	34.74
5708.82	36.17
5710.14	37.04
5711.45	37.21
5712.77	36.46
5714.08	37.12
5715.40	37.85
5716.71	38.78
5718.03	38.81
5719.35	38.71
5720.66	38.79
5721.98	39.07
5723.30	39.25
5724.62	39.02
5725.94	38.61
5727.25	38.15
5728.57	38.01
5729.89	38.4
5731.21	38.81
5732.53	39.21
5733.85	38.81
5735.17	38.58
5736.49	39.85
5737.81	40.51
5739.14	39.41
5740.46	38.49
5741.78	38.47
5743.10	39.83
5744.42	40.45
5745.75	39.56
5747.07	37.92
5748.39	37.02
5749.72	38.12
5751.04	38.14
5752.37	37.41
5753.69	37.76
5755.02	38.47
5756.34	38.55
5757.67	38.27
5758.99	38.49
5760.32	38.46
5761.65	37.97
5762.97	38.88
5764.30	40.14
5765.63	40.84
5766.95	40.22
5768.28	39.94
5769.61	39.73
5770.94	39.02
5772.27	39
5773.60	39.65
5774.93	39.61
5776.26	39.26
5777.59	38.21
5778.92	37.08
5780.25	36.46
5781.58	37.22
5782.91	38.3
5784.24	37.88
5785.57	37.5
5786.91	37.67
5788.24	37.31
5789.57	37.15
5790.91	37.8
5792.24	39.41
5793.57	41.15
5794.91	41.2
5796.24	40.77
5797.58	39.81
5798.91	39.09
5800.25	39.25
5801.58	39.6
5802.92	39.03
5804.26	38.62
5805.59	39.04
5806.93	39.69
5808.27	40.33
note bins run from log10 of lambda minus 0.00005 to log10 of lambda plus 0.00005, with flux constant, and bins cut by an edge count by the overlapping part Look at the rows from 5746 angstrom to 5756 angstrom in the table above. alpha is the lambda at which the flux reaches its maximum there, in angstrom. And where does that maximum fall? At 5755.02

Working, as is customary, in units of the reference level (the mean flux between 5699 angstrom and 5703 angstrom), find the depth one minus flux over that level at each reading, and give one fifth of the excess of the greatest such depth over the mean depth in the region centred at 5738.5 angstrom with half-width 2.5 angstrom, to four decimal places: 0.0058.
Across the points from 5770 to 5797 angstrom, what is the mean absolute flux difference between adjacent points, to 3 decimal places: 0.614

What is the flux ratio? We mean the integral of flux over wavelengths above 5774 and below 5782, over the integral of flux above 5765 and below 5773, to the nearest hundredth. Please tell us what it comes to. 0.96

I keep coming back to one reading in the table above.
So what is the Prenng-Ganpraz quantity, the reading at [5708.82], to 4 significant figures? 36.17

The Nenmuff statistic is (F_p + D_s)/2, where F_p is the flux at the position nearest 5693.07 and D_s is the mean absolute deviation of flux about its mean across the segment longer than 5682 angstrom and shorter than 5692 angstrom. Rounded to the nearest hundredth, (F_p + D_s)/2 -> 19.09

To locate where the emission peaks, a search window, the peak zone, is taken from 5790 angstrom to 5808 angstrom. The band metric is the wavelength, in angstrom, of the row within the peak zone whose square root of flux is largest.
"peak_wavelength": 5794.91 angstrom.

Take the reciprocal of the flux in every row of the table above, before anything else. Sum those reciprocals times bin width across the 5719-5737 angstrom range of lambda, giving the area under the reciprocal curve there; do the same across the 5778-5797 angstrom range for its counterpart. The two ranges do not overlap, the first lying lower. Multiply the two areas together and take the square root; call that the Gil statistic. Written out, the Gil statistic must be 0.48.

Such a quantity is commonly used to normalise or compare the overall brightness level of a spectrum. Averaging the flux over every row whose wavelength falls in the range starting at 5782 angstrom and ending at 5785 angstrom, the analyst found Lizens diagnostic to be 38.1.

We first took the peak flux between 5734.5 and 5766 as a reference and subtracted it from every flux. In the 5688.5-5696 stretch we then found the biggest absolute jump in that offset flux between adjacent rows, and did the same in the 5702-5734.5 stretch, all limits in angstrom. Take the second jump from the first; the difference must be -0.67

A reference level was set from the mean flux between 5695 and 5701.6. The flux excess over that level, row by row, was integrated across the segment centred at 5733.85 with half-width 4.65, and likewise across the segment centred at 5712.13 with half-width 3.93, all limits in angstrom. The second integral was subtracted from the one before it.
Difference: 19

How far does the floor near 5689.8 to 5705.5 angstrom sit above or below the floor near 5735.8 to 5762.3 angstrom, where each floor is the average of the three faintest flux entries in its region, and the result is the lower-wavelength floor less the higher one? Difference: -1.1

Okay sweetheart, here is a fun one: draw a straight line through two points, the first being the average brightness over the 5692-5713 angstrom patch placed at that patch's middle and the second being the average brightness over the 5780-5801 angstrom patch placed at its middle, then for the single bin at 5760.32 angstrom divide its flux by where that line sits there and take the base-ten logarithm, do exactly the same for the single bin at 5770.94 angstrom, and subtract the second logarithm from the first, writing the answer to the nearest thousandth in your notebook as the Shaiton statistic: -0.004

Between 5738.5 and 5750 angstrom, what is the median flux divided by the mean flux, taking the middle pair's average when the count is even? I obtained 0.99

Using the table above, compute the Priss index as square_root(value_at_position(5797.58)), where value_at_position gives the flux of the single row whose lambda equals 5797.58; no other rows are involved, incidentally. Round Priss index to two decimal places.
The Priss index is 6.31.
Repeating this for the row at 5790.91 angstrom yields 6.15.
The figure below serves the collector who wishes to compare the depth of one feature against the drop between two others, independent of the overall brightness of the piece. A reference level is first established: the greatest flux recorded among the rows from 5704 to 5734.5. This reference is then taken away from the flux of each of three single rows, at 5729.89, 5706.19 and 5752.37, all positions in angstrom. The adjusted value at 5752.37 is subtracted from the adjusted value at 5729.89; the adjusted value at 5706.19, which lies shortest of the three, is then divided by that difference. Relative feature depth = -5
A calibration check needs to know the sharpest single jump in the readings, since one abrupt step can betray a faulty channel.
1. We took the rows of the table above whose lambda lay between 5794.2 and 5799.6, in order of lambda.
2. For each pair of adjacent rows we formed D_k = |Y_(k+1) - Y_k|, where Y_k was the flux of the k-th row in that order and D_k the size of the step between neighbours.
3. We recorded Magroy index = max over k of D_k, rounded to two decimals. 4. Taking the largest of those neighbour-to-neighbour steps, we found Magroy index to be 0.96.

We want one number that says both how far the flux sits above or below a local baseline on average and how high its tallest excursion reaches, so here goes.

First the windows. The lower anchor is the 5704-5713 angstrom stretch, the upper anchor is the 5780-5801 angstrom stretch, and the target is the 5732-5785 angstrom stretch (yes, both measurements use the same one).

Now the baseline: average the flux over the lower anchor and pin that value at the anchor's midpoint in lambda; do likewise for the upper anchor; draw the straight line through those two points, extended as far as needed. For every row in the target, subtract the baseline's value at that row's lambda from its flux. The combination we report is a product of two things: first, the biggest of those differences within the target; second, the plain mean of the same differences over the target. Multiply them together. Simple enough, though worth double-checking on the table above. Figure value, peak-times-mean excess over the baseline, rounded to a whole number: 4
